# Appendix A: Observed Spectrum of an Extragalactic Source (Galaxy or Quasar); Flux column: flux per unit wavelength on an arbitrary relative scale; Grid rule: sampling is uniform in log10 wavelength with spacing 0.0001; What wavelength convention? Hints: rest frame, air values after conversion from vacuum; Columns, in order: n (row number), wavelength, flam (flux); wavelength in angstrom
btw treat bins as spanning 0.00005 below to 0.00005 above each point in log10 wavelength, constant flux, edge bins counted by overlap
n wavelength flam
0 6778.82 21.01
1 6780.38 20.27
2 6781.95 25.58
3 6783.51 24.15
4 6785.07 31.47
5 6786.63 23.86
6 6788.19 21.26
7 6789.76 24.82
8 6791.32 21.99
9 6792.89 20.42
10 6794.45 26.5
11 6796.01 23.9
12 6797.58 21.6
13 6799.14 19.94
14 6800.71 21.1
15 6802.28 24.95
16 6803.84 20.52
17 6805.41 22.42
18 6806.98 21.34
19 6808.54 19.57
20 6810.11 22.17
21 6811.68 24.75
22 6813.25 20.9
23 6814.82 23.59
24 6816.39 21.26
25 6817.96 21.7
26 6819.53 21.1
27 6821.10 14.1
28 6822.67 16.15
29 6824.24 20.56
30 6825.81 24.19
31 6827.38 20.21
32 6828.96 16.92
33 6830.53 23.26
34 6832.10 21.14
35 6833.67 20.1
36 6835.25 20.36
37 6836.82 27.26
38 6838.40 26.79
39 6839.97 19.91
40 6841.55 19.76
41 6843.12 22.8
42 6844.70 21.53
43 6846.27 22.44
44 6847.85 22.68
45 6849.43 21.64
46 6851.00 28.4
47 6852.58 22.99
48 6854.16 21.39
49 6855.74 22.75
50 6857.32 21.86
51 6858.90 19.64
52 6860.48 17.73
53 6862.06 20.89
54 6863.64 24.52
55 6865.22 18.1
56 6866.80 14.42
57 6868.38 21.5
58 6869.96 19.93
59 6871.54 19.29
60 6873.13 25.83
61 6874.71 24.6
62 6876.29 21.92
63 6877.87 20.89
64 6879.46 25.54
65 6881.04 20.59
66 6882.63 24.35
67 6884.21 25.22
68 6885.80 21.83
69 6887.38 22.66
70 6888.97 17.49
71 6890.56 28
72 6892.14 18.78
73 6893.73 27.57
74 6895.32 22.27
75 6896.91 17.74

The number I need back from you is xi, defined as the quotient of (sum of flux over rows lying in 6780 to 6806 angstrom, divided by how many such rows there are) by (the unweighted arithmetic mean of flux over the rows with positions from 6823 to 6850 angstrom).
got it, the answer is 1.06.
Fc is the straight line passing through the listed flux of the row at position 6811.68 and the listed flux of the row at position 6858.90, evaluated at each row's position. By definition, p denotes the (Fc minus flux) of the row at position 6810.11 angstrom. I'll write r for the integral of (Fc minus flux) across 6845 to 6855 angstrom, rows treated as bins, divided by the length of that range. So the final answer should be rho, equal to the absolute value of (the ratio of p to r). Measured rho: 1.1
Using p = 2.7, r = -3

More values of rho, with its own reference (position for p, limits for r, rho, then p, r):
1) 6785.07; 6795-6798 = 1.2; -3.8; 3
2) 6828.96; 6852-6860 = 3.8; 6.0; -2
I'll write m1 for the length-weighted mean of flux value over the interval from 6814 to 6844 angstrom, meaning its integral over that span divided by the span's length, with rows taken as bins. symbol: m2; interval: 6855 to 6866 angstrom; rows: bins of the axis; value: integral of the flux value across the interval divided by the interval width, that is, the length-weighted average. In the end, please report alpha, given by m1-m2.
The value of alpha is 0.3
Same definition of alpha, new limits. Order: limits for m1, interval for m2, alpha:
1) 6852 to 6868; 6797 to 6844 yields -0.9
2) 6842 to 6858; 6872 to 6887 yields -0.5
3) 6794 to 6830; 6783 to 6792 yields -3.4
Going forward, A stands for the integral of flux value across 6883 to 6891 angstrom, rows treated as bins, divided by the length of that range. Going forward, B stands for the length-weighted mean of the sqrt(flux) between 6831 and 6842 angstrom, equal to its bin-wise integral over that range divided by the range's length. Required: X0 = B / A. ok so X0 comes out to 0.206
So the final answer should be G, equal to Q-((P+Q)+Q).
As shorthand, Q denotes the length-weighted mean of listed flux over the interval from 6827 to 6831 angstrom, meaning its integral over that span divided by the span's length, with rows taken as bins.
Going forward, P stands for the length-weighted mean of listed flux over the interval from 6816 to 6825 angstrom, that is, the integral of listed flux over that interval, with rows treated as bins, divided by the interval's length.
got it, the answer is -39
